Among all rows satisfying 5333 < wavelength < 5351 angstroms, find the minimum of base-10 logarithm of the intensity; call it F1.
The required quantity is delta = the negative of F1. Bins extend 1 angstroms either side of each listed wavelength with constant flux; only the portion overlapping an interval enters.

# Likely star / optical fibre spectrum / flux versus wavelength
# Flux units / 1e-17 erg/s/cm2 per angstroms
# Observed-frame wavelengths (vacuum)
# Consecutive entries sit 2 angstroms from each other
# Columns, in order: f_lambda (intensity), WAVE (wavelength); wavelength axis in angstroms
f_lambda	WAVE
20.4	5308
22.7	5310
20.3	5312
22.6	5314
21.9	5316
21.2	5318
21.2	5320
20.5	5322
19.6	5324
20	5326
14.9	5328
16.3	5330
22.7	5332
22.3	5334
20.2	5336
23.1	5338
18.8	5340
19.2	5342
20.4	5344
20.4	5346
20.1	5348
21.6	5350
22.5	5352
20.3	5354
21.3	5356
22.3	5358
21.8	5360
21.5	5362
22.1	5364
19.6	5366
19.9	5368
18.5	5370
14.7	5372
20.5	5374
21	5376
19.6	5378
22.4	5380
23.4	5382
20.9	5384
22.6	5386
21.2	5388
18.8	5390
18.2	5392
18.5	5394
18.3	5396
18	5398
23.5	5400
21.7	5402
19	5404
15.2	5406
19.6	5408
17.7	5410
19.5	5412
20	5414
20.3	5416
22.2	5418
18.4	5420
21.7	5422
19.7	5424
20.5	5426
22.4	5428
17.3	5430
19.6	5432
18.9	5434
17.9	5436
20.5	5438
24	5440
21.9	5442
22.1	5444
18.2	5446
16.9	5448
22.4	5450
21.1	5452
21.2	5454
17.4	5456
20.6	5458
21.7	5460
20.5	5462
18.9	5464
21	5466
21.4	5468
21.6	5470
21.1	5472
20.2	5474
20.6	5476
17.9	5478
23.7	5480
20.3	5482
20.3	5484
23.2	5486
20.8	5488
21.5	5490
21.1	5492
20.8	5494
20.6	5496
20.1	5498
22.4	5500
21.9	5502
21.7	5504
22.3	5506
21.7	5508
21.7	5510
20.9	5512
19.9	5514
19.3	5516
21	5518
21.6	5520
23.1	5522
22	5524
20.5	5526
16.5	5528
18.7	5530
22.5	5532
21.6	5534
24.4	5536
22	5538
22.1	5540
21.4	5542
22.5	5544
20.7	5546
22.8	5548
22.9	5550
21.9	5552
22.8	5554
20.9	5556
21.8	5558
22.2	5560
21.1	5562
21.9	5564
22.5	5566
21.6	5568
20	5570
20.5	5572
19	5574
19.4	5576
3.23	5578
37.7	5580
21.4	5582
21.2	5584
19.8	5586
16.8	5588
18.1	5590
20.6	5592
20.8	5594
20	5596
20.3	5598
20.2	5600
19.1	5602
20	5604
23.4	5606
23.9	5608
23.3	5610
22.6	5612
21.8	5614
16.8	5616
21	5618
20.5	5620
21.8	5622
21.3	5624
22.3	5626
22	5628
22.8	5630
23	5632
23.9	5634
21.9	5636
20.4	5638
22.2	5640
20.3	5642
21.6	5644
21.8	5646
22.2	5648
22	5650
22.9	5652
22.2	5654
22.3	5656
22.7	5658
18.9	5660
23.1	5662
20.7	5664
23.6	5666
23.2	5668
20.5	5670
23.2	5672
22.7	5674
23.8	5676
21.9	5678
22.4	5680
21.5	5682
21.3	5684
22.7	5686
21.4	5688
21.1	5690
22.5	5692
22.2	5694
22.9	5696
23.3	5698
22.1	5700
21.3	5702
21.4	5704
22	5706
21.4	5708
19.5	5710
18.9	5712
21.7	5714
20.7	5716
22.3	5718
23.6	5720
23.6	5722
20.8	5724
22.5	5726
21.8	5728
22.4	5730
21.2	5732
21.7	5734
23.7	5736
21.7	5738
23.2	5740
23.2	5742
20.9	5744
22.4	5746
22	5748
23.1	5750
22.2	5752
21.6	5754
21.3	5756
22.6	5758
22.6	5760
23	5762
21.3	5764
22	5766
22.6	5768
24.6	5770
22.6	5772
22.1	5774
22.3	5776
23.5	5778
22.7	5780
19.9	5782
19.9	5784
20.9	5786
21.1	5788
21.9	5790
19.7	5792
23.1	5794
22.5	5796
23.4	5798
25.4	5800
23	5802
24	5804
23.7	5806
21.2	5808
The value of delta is -1.27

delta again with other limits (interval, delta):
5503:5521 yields -1.29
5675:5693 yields -1.32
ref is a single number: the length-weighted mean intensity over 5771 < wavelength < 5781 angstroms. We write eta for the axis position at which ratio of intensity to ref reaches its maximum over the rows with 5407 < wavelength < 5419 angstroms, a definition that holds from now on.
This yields 5418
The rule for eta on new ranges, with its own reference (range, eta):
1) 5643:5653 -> 5652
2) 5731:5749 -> 5736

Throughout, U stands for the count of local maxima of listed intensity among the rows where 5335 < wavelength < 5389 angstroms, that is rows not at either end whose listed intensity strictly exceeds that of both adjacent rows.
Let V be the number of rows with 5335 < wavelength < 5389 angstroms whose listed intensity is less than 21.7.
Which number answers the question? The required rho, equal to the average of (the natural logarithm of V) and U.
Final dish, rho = 5.5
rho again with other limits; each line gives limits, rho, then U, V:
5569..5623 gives 5.0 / 7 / 20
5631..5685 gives 6.0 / 10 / 8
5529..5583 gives 6.8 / 11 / 13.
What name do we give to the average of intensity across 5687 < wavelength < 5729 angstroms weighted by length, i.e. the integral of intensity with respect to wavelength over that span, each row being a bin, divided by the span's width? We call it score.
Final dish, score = 21.8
